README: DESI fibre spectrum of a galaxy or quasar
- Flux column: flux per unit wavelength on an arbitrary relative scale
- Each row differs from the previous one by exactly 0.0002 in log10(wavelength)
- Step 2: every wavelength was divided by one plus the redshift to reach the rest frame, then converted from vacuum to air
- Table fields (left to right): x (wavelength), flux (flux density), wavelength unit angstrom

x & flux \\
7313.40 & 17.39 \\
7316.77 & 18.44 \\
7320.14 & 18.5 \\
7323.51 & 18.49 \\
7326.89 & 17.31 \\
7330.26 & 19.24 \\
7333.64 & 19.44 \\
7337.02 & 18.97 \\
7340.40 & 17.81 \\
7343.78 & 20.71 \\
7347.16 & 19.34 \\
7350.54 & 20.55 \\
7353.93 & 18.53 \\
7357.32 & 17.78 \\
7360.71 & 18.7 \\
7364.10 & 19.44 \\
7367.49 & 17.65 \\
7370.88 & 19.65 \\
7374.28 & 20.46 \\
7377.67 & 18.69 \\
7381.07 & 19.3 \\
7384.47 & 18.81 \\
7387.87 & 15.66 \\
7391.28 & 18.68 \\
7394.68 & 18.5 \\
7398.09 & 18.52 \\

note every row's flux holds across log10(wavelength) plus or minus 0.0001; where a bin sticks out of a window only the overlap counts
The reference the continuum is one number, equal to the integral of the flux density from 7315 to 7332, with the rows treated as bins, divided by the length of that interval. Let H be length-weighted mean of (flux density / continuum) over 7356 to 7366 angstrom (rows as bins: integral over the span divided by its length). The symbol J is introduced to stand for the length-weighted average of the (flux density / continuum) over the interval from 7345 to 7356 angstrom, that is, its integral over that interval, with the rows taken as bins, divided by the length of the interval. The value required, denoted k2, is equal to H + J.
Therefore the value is 2.07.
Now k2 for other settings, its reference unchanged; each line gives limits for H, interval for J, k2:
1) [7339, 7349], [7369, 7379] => 2.12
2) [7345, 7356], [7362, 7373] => 2.09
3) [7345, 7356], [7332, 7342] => 2.08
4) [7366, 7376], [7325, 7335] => 2.06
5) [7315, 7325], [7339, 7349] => 2.06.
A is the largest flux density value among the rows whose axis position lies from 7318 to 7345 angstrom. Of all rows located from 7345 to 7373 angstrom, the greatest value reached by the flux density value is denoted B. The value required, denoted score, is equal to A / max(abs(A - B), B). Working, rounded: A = 20.71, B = 20.55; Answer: 1.01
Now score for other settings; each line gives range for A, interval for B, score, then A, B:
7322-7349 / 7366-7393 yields 1.01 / 20.71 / 20.46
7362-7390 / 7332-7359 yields 0.99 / 20.46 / 20.71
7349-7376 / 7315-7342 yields 1.06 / 20.55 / 19.44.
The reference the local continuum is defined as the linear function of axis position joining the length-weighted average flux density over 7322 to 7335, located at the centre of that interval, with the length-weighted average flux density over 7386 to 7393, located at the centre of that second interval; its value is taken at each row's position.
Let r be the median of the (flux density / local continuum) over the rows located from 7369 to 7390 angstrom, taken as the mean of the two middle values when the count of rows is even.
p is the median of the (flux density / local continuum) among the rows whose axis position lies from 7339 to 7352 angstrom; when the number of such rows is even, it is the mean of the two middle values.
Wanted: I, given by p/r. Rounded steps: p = 1.10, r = 1.10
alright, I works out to 1.002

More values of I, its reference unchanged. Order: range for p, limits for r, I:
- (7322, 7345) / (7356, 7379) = 0.964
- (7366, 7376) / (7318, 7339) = 1.104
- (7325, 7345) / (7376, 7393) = 0.952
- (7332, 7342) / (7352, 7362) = 1.002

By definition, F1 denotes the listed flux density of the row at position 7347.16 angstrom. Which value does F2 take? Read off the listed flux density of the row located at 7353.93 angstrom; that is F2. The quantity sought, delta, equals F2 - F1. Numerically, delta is -0.8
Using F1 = 19.34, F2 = 18.53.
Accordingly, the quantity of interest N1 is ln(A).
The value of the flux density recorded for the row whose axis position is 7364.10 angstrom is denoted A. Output 2.97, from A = 19.44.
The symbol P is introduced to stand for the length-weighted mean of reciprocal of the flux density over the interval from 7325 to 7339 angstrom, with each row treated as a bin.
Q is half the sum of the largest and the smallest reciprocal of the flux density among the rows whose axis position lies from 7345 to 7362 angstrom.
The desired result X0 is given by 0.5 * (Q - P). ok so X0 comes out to -0.0005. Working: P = 0.0535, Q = 0.0525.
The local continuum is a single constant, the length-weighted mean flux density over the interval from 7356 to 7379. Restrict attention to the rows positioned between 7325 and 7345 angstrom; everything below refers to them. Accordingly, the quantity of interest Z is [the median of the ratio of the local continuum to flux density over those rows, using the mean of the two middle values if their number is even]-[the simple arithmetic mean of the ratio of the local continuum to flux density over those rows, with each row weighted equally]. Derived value -0.013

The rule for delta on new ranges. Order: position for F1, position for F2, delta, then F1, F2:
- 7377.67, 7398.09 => -0.2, 18.69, 18.52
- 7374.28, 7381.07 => -1.2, 20.46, 19.3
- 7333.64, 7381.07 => -0.1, 19.44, 19.3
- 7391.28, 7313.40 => -1.3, 18.68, 17.39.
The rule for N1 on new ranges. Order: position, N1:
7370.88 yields 2.98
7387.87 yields 2.75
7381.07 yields 2.96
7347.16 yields 2.96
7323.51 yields 2.92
